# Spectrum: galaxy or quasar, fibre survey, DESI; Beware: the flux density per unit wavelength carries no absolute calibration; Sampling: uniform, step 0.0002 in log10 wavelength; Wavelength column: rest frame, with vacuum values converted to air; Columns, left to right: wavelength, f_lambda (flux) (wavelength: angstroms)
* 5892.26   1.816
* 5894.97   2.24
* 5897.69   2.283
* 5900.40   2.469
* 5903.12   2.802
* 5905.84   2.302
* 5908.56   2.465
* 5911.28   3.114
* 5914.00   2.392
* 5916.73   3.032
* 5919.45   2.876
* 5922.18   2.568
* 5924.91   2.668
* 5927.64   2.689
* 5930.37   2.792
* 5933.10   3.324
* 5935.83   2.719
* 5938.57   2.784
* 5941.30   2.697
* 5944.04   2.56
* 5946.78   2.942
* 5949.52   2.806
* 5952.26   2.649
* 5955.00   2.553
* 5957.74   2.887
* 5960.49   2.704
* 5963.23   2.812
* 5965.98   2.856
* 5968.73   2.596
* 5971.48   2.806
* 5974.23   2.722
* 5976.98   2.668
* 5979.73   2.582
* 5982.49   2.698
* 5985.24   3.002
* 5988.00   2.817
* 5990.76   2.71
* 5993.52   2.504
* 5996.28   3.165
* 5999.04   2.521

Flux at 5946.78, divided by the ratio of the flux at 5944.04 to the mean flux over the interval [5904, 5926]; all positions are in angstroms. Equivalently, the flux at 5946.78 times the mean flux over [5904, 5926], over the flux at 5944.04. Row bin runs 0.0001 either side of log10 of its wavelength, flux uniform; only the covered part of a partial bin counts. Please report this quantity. 3.08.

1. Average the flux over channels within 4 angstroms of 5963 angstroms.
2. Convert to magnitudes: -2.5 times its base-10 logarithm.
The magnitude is -1.11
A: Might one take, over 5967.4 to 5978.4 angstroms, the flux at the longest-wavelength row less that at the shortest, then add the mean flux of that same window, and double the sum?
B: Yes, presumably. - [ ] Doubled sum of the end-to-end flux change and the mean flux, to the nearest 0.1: 5.5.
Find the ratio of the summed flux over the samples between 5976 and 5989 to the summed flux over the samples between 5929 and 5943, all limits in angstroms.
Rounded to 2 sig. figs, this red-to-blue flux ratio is 0.96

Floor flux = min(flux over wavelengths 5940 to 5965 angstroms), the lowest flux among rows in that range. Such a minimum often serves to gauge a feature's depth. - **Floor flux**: 2.553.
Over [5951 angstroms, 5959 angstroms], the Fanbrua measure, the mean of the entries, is 2.70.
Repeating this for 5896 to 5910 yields 2.46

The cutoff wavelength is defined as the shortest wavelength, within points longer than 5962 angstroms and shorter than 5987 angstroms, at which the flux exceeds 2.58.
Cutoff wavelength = 5963.23 angstroms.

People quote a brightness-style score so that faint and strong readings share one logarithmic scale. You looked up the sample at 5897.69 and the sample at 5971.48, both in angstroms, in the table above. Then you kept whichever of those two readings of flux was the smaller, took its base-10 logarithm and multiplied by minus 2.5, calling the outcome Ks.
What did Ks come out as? -0.90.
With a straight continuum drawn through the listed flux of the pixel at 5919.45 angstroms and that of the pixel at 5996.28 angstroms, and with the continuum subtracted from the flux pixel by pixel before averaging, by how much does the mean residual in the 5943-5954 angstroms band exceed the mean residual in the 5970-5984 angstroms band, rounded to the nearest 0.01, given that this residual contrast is 0.15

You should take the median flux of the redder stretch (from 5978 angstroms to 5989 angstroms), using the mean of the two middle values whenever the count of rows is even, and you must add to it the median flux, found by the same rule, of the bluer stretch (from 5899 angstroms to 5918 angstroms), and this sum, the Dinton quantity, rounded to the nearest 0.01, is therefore 5.23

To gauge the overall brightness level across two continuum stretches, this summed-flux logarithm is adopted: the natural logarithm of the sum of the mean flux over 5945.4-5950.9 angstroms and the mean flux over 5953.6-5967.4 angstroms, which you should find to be 1.73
